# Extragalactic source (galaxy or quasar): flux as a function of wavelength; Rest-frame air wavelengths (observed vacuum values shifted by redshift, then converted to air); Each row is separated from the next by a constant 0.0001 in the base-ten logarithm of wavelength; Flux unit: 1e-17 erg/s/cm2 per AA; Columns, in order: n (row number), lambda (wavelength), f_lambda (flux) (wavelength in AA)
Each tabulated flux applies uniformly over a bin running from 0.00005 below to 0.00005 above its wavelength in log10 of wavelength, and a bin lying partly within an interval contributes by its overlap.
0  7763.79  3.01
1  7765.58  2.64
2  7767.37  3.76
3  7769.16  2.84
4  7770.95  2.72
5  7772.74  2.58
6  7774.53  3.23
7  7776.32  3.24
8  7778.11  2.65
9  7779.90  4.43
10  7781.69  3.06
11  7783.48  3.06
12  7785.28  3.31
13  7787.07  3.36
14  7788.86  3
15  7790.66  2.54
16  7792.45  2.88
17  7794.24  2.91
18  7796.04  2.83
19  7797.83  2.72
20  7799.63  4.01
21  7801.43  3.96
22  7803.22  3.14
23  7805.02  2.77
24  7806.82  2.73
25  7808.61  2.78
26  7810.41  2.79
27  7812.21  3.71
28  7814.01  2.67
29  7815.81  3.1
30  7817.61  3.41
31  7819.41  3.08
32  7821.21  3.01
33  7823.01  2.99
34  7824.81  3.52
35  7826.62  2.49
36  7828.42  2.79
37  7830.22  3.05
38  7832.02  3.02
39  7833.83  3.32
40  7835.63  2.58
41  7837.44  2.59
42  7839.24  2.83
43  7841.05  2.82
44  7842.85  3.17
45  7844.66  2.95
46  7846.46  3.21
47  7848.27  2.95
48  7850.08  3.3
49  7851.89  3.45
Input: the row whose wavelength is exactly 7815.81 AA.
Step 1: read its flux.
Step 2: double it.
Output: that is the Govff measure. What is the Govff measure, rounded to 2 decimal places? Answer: 6.20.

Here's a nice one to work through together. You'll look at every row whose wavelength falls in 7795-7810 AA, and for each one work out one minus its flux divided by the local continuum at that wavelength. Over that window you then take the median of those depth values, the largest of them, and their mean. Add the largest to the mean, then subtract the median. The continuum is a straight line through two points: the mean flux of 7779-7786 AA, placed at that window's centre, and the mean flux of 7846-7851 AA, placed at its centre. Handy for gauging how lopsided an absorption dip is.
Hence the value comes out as 0.11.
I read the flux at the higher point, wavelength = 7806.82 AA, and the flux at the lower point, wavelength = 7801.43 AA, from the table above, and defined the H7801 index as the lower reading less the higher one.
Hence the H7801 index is 1.2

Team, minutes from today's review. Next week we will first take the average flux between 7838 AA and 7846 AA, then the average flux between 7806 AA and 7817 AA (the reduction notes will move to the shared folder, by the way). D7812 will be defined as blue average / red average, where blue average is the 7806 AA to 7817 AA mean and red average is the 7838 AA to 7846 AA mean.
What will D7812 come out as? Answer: 1.01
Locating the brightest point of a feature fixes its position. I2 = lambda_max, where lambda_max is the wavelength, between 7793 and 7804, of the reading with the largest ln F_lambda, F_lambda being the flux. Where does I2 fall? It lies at 7799.63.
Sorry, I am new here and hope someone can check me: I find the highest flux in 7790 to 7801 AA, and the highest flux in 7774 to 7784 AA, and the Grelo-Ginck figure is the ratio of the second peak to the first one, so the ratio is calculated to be 1.10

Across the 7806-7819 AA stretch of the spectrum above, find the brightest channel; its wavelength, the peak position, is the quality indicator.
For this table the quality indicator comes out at 7812.21 AA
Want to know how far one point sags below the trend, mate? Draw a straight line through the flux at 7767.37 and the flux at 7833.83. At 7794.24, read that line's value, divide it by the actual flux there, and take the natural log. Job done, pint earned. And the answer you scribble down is 0.21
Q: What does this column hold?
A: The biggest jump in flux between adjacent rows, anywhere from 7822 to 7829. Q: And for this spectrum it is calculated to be 1.0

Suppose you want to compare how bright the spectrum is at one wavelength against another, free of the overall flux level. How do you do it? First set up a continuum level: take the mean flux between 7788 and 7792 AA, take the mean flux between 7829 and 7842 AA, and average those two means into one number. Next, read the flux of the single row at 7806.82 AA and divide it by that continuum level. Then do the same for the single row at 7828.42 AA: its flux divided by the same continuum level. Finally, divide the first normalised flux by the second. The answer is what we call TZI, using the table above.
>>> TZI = 0.98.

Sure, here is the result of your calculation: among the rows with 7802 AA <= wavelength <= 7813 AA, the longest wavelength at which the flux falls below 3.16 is 7810.41 AA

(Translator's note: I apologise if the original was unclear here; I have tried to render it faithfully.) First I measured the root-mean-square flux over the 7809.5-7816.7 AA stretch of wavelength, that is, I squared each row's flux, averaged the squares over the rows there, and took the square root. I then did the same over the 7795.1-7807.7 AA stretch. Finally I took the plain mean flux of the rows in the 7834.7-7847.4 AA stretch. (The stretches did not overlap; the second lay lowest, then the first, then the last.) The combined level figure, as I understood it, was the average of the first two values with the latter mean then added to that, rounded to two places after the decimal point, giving 6.03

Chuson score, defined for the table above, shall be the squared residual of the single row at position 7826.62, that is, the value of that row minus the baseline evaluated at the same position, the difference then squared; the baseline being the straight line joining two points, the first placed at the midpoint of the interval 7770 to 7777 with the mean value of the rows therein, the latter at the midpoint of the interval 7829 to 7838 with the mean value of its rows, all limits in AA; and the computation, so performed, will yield 0.2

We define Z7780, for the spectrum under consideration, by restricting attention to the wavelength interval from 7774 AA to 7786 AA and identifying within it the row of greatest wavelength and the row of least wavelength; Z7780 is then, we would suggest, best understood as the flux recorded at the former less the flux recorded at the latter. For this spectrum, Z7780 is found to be 0.1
